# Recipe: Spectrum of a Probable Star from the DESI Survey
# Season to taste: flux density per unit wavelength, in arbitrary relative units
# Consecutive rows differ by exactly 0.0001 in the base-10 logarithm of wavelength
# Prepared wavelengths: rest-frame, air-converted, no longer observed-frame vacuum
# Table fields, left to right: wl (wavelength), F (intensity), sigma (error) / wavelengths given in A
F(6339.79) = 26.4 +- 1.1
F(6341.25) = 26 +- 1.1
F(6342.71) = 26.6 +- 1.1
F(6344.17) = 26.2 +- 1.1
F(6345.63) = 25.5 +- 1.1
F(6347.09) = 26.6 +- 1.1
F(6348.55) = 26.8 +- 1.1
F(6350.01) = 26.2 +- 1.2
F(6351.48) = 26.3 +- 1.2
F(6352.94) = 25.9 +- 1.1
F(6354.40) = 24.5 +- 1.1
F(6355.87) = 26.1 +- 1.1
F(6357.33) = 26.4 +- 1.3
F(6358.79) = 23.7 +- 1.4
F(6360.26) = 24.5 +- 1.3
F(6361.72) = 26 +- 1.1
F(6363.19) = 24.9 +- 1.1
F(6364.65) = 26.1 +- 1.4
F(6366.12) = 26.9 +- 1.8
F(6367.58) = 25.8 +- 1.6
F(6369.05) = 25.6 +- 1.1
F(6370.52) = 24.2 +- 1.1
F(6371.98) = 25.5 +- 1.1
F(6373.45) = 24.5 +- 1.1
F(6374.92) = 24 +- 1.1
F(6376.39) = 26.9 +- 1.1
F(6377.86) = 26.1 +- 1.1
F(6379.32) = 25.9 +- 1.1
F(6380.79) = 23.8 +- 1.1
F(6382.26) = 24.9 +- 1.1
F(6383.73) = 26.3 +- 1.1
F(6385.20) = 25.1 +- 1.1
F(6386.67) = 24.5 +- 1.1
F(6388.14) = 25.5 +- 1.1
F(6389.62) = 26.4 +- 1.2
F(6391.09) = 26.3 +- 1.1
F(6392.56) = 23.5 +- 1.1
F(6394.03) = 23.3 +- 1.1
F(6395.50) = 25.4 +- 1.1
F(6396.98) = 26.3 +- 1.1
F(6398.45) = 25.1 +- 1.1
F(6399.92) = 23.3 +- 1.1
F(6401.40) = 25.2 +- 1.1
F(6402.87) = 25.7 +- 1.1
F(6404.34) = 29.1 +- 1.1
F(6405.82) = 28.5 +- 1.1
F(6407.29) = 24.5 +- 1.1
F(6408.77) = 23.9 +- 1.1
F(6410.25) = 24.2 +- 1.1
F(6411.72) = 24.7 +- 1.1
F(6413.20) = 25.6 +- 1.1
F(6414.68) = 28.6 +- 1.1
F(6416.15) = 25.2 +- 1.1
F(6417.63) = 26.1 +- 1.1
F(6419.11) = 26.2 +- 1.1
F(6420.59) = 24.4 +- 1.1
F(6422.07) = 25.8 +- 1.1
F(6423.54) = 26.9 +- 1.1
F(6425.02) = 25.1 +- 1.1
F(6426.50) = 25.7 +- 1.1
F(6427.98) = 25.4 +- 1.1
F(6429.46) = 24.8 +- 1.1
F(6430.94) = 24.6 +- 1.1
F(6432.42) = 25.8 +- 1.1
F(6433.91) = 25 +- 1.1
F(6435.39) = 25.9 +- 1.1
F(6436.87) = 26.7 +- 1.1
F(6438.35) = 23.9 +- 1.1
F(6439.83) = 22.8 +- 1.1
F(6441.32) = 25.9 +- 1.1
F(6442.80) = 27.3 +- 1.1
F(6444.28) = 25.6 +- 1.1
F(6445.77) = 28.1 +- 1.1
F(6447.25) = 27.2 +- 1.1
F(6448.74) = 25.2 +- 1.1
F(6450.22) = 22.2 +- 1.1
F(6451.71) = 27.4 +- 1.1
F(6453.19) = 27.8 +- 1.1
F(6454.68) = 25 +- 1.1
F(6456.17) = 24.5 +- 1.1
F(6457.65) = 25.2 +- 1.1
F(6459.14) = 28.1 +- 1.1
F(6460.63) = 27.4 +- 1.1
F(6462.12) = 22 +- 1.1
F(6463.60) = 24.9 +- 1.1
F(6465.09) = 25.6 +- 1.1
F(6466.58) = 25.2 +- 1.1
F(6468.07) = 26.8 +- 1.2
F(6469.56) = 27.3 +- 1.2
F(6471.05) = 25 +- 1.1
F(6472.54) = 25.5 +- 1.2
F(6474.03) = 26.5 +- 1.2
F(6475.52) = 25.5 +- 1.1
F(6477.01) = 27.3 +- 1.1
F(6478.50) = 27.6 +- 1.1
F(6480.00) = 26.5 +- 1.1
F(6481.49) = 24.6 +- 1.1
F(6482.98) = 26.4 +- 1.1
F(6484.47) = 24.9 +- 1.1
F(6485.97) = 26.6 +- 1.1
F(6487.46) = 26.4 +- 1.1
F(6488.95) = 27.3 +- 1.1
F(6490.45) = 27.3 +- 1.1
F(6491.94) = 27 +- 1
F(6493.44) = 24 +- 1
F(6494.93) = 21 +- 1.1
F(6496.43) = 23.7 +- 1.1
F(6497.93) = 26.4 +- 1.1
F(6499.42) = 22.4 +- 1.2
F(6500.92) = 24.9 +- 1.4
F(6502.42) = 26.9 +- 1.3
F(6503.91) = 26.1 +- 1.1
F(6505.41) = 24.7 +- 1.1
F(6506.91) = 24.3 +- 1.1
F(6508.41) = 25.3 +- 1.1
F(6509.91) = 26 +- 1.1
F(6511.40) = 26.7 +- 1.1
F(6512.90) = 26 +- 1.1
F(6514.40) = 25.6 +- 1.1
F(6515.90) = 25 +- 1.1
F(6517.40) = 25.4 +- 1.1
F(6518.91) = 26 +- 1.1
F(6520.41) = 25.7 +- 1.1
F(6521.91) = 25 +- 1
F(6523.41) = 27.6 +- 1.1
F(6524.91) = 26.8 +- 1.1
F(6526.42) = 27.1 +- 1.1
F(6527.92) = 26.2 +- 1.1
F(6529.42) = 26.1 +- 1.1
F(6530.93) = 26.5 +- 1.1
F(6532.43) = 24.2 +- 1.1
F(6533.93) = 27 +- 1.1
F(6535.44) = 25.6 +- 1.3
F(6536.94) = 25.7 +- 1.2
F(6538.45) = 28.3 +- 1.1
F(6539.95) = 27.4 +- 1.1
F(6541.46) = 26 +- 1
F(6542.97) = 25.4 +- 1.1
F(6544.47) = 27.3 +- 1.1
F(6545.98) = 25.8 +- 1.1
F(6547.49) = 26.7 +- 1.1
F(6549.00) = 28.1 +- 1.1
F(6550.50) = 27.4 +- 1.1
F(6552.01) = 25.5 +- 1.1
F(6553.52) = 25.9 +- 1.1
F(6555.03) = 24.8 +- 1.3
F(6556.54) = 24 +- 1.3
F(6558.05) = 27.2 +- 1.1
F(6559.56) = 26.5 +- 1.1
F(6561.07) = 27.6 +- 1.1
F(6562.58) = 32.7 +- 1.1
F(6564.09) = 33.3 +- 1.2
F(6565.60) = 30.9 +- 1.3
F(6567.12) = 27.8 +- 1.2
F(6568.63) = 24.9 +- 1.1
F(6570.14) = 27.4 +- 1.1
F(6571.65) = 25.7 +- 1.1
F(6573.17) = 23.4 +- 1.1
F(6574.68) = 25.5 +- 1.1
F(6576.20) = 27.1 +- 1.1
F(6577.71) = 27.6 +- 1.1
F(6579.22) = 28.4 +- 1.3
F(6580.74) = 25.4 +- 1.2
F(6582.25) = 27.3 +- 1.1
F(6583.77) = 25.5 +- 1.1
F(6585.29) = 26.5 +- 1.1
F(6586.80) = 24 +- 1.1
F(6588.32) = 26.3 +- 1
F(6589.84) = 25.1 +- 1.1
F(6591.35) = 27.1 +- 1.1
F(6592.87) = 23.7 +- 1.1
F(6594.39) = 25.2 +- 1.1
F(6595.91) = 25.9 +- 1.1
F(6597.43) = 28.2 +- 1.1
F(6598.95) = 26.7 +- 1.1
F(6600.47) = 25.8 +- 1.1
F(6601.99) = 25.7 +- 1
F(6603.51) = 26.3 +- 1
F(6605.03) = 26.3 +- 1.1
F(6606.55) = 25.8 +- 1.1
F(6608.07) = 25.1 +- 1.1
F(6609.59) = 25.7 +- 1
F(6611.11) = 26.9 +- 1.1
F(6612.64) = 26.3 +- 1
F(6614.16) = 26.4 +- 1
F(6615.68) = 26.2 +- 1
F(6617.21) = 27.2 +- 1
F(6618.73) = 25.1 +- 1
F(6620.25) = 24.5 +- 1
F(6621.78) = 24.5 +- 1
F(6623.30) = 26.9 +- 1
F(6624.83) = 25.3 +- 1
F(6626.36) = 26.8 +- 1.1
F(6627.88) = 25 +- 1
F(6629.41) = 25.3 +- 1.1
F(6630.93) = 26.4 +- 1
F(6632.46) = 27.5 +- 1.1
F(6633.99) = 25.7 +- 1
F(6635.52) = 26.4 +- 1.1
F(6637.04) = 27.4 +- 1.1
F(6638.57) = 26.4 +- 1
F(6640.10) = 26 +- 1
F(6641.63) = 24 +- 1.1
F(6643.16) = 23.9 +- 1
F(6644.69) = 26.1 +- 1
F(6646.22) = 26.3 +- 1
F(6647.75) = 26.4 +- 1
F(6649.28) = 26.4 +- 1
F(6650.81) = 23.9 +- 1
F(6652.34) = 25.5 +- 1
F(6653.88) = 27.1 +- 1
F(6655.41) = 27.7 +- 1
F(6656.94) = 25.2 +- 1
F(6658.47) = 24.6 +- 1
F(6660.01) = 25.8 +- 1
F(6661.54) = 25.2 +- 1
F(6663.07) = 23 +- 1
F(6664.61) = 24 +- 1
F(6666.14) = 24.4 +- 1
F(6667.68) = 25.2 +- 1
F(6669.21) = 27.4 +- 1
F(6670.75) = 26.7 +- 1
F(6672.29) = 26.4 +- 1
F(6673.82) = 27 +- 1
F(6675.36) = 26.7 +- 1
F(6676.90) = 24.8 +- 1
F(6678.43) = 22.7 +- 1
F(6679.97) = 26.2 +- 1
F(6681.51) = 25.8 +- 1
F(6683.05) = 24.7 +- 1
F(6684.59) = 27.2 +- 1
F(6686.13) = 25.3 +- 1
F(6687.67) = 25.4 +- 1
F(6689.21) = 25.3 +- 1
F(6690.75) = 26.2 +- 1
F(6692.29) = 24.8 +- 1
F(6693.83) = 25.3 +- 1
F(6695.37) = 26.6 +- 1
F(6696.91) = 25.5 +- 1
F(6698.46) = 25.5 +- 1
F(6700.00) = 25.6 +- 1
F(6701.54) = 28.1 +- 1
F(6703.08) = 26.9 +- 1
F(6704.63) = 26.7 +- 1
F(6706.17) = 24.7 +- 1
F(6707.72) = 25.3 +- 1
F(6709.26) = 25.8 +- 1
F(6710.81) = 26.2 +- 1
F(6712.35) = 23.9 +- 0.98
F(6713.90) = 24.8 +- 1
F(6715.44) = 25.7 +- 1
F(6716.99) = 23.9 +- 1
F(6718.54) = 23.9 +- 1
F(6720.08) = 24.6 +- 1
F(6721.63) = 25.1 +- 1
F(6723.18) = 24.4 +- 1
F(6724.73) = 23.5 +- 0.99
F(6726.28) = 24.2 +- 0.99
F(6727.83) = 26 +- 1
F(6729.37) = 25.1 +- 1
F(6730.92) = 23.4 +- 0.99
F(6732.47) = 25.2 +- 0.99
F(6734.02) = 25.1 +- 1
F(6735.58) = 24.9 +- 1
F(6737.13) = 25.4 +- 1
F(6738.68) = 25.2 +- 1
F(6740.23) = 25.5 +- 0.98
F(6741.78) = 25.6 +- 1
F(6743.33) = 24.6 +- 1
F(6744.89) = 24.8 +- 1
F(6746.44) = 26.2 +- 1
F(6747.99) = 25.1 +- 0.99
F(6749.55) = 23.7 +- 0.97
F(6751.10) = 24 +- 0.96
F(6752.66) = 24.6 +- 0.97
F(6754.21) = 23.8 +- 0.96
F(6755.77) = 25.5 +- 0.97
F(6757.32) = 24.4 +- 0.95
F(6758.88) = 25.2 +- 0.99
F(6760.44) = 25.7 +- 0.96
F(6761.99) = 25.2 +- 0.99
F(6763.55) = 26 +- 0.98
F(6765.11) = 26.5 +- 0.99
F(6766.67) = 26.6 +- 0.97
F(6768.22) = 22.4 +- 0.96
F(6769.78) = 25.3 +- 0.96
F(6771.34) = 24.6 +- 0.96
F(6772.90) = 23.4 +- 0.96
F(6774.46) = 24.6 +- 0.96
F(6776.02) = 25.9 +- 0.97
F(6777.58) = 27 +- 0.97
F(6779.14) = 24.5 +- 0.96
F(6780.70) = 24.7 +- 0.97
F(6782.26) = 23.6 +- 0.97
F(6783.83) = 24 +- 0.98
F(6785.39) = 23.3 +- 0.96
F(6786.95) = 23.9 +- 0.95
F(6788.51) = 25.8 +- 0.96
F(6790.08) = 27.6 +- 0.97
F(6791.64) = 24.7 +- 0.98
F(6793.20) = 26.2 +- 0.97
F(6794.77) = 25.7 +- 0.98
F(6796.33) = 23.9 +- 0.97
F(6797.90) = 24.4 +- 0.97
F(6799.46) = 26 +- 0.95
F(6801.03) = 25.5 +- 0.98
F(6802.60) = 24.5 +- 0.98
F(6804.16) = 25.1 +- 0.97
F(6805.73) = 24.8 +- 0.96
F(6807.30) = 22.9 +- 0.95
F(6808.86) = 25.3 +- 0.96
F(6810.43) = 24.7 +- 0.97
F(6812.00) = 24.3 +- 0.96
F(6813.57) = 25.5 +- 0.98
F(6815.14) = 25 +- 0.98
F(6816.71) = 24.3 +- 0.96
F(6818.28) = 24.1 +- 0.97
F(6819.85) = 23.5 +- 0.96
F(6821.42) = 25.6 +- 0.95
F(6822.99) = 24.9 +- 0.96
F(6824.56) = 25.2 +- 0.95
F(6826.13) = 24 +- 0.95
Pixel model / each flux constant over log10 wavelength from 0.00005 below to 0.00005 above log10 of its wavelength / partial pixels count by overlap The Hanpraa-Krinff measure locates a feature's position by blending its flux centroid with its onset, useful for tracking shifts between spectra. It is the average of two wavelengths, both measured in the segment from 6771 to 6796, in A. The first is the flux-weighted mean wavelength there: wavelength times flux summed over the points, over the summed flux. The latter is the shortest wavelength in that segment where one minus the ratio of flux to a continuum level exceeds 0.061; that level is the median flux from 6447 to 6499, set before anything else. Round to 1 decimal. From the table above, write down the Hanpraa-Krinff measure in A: 6777.2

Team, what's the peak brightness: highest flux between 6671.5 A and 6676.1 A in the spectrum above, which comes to 27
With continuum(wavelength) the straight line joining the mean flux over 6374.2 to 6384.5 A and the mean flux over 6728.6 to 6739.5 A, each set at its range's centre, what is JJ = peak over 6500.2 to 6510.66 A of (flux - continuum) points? 1.7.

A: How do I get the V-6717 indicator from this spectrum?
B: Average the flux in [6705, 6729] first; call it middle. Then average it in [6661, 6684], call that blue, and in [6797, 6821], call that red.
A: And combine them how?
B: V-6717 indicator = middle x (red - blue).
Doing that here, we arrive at -17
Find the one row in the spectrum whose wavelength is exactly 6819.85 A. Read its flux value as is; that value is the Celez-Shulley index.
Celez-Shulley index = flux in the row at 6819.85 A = 23.5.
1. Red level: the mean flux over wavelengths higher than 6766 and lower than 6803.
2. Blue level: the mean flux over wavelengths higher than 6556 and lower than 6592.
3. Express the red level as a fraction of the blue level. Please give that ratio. 0.92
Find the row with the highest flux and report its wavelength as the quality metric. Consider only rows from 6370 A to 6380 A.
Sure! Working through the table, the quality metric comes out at 6376.39 A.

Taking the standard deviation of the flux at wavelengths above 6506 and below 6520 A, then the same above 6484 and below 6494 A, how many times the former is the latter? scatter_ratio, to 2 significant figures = 1.8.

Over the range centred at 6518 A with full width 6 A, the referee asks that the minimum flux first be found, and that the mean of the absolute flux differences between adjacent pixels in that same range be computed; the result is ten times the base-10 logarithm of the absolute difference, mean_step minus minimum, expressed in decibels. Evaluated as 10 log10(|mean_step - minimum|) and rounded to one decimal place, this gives 13.9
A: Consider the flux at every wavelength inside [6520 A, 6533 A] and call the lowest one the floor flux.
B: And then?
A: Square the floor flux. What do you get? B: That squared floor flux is 586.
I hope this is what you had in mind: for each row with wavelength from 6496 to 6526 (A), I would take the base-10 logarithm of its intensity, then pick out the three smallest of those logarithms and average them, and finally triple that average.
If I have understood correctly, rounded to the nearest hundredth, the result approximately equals 4.11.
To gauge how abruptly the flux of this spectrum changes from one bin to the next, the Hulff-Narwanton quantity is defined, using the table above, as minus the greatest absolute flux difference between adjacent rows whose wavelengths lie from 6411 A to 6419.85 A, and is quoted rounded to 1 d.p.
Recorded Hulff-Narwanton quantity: -3.4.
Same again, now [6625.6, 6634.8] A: -1.8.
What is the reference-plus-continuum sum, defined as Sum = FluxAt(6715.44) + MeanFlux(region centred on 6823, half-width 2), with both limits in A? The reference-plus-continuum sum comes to 50.9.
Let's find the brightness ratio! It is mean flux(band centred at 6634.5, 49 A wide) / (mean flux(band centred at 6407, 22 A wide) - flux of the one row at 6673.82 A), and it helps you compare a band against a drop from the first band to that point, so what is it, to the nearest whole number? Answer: -20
